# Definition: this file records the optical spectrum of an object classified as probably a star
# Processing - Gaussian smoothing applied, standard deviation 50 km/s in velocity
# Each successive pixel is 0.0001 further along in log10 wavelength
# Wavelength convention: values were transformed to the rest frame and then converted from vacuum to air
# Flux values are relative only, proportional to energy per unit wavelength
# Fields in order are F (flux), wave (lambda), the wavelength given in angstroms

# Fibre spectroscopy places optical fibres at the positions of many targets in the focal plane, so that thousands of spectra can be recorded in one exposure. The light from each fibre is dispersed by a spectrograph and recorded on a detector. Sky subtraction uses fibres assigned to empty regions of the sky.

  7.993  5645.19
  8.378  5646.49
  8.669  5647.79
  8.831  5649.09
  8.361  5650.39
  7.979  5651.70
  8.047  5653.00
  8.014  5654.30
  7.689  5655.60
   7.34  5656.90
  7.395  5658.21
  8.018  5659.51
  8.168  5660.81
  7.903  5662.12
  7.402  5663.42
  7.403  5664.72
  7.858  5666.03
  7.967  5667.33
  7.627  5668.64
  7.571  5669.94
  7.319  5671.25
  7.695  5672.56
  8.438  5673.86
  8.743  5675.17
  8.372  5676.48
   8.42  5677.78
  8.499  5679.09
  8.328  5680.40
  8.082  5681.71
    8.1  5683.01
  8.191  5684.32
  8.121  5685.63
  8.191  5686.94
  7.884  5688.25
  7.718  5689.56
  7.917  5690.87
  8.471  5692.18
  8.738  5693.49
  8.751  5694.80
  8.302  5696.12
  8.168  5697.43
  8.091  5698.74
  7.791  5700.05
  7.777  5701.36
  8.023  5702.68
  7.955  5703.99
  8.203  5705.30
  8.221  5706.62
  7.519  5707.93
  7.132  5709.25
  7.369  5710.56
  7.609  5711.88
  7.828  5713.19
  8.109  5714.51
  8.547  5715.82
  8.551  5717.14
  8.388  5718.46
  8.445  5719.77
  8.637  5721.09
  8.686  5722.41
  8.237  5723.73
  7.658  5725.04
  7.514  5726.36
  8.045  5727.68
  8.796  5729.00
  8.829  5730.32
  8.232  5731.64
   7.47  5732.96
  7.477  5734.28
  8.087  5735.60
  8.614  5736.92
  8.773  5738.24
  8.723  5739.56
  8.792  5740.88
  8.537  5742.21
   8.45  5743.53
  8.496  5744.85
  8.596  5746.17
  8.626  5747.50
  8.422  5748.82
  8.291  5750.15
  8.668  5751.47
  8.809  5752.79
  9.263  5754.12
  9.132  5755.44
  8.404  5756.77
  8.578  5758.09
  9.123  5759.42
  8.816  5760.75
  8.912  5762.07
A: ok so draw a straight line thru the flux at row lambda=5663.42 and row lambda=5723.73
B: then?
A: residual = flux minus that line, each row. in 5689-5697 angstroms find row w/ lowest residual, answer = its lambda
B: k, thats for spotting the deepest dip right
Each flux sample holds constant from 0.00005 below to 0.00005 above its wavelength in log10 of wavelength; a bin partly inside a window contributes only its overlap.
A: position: 5689.56 angstroms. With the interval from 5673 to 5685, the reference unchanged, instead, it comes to 5681.71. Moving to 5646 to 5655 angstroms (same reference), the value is 5654.30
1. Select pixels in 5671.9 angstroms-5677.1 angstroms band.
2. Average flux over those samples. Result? 8.3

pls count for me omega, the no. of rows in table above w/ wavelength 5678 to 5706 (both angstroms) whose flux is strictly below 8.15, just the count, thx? 11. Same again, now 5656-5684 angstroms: 14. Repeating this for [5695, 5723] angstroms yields 11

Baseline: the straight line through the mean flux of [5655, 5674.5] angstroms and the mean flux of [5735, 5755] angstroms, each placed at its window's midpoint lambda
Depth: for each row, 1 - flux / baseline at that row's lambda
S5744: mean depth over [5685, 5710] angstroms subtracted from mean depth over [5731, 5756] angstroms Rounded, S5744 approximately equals 0.008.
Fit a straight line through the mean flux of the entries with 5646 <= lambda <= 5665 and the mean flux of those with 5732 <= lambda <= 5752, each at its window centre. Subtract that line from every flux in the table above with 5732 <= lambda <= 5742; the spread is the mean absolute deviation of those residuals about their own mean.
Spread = 0.50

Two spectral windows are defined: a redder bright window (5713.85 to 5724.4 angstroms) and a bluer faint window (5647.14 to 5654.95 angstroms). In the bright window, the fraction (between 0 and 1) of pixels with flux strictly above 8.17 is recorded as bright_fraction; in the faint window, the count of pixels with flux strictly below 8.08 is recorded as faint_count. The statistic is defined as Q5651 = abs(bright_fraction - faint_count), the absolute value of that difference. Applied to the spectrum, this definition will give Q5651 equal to 2.1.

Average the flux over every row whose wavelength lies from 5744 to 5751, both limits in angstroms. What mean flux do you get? 8.49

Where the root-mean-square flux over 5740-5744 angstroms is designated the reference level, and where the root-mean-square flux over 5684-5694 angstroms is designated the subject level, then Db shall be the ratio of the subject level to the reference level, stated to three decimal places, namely 0.949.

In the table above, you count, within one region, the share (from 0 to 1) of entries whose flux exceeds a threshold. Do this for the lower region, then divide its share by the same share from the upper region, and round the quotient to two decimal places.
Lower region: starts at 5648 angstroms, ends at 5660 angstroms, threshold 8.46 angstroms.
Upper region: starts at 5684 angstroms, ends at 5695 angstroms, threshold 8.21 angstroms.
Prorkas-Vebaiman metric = 0.33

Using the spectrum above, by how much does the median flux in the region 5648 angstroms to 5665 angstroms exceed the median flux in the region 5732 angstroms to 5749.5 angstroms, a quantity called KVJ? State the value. -0.558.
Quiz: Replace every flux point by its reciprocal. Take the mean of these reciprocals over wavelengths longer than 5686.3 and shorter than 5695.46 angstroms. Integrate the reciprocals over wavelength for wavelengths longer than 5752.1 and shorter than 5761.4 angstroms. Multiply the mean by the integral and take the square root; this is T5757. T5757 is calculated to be 0.357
